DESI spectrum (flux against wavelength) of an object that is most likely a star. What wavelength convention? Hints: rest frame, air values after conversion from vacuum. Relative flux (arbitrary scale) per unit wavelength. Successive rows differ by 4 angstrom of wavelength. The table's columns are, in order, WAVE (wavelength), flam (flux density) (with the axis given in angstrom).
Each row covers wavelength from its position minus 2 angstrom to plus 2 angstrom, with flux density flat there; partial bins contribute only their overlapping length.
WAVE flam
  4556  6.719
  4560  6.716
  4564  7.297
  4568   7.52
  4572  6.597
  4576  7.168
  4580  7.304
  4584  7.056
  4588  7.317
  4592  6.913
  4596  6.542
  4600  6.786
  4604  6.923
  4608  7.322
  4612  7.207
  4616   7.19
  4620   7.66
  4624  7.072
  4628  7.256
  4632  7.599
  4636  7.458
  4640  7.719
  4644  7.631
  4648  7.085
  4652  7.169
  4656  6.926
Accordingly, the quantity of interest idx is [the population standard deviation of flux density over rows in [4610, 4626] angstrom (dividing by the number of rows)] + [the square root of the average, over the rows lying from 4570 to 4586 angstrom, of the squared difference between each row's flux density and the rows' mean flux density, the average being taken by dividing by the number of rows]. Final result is 0.49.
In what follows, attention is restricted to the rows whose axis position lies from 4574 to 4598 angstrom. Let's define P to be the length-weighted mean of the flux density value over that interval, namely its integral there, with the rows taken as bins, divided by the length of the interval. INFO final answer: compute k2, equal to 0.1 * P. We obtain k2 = 0.705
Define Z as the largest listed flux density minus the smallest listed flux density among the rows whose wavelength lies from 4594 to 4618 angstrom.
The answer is 0.78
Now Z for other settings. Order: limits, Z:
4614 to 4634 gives 0.59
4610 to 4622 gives 0.47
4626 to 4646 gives 0.46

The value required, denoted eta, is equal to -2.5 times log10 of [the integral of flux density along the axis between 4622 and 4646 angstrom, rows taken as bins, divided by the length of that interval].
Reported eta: -2.18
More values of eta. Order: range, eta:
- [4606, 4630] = -2.16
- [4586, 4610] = -2.11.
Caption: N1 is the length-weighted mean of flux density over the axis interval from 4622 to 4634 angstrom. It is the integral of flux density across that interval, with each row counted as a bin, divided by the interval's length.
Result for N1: 7.31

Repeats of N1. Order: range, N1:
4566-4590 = 7.16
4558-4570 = 7.18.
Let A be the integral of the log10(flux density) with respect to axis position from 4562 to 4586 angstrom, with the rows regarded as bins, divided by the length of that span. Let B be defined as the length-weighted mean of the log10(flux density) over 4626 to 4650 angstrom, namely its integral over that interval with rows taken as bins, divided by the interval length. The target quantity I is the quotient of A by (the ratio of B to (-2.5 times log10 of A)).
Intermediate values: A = 0.854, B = 0.872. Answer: 0.167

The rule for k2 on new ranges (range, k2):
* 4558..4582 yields 0.710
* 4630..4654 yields 0.744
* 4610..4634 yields 0.733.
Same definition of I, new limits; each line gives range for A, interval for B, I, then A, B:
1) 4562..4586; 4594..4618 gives 0.173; 0.854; 0.844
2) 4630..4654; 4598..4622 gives 0.152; 0.872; 0.856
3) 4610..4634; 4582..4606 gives 0.162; 0.865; 0.840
